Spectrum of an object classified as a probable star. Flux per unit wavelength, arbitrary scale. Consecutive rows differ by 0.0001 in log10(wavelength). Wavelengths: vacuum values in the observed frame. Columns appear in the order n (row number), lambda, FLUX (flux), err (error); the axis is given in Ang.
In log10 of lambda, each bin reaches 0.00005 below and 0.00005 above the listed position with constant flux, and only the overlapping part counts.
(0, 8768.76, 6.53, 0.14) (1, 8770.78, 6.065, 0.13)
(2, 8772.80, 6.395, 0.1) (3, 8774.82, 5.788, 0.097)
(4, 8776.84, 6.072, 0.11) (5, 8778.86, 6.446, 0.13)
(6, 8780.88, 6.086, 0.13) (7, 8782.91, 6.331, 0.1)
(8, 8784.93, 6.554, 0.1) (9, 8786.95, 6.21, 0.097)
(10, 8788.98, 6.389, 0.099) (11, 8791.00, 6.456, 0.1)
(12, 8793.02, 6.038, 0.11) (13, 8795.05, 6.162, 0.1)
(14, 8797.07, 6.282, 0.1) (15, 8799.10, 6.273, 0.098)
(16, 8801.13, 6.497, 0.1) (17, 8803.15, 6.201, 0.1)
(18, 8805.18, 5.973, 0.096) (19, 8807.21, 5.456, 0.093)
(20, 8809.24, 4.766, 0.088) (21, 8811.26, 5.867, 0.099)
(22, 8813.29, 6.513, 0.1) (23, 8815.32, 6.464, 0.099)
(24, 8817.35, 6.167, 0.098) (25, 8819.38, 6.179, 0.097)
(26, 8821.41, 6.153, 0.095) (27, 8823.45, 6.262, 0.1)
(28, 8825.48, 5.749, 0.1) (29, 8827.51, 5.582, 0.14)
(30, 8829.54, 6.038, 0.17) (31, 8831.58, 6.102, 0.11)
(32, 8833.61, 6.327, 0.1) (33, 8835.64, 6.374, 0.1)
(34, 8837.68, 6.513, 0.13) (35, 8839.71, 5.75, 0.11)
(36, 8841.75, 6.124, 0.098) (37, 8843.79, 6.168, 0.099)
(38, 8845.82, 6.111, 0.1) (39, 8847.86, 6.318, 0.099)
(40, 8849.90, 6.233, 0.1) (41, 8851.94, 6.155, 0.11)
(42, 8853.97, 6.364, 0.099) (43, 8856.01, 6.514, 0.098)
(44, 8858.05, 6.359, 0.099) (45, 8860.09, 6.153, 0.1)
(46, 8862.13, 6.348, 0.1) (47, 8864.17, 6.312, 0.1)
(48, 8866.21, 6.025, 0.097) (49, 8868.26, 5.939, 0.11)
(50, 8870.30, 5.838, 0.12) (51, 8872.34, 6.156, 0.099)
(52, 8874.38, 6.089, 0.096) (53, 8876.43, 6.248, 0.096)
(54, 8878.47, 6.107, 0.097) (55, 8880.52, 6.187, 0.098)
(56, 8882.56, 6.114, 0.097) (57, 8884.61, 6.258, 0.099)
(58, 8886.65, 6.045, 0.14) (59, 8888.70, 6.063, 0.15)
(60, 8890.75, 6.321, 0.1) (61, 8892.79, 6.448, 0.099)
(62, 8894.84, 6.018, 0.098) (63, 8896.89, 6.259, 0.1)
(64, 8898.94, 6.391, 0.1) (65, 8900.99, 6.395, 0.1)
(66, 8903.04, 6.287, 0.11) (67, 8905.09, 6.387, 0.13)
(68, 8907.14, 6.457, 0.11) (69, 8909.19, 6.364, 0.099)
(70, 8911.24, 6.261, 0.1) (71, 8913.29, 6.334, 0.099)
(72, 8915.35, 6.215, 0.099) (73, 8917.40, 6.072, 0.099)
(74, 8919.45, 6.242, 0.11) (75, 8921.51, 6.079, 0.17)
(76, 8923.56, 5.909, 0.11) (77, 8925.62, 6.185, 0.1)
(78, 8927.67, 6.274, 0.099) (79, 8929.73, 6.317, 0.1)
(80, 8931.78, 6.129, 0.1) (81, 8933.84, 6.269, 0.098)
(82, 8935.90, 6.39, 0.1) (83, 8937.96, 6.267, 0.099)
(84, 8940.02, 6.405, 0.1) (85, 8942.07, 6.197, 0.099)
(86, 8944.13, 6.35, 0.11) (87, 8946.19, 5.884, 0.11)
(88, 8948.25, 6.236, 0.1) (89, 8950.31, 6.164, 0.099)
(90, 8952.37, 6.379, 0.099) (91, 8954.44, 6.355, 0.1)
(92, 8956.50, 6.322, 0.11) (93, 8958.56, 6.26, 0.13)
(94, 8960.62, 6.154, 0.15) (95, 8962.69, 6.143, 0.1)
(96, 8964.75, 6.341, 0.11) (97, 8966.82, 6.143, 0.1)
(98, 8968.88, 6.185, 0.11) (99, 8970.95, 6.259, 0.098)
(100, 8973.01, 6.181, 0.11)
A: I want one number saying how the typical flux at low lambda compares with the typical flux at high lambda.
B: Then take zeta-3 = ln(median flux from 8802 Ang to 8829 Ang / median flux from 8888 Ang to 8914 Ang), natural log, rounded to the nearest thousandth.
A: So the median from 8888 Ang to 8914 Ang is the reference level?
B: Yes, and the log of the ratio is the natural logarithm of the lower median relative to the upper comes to -0.029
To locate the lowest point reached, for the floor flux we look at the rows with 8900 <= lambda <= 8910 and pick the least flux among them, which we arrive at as 6.287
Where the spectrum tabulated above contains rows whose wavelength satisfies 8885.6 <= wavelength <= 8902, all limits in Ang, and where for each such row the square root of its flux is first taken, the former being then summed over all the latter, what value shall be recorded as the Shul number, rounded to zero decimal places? 20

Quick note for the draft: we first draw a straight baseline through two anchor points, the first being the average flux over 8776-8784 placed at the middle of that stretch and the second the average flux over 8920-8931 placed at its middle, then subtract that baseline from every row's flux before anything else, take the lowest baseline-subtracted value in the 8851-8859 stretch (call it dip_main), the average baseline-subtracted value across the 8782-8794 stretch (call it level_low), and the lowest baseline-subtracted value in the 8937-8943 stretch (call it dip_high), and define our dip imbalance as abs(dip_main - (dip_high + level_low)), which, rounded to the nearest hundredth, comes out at 0.19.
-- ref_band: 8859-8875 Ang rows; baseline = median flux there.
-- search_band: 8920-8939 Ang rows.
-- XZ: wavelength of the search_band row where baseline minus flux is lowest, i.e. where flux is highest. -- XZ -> 8935.90 Ang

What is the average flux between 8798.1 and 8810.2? 5.86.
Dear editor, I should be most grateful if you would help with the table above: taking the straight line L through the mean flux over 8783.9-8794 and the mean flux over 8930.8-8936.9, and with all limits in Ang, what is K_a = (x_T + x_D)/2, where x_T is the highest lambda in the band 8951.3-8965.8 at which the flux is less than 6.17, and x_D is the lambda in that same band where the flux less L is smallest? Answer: 8962.7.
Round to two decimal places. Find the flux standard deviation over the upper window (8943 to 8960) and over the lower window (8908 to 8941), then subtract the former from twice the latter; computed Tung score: 0.10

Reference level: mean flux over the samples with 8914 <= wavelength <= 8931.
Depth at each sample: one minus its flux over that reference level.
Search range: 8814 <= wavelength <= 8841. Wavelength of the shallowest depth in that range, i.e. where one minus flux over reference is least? 8837.68 Ang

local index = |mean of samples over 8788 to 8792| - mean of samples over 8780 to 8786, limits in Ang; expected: 0.10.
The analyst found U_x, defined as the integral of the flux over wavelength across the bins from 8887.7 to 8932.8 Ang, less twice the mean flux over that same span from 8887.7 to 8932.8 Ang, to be 269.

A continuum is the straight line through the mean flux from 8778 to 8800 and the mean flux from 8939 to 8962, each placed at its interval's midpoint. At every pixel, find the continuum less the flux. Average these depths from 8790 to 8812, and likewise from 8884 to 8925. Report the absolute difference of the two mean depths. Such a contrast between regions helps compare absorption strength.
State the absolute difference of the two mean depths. 0.27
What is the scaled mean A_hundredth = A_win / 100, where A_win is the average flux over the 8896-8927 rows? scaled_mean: 0.0626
